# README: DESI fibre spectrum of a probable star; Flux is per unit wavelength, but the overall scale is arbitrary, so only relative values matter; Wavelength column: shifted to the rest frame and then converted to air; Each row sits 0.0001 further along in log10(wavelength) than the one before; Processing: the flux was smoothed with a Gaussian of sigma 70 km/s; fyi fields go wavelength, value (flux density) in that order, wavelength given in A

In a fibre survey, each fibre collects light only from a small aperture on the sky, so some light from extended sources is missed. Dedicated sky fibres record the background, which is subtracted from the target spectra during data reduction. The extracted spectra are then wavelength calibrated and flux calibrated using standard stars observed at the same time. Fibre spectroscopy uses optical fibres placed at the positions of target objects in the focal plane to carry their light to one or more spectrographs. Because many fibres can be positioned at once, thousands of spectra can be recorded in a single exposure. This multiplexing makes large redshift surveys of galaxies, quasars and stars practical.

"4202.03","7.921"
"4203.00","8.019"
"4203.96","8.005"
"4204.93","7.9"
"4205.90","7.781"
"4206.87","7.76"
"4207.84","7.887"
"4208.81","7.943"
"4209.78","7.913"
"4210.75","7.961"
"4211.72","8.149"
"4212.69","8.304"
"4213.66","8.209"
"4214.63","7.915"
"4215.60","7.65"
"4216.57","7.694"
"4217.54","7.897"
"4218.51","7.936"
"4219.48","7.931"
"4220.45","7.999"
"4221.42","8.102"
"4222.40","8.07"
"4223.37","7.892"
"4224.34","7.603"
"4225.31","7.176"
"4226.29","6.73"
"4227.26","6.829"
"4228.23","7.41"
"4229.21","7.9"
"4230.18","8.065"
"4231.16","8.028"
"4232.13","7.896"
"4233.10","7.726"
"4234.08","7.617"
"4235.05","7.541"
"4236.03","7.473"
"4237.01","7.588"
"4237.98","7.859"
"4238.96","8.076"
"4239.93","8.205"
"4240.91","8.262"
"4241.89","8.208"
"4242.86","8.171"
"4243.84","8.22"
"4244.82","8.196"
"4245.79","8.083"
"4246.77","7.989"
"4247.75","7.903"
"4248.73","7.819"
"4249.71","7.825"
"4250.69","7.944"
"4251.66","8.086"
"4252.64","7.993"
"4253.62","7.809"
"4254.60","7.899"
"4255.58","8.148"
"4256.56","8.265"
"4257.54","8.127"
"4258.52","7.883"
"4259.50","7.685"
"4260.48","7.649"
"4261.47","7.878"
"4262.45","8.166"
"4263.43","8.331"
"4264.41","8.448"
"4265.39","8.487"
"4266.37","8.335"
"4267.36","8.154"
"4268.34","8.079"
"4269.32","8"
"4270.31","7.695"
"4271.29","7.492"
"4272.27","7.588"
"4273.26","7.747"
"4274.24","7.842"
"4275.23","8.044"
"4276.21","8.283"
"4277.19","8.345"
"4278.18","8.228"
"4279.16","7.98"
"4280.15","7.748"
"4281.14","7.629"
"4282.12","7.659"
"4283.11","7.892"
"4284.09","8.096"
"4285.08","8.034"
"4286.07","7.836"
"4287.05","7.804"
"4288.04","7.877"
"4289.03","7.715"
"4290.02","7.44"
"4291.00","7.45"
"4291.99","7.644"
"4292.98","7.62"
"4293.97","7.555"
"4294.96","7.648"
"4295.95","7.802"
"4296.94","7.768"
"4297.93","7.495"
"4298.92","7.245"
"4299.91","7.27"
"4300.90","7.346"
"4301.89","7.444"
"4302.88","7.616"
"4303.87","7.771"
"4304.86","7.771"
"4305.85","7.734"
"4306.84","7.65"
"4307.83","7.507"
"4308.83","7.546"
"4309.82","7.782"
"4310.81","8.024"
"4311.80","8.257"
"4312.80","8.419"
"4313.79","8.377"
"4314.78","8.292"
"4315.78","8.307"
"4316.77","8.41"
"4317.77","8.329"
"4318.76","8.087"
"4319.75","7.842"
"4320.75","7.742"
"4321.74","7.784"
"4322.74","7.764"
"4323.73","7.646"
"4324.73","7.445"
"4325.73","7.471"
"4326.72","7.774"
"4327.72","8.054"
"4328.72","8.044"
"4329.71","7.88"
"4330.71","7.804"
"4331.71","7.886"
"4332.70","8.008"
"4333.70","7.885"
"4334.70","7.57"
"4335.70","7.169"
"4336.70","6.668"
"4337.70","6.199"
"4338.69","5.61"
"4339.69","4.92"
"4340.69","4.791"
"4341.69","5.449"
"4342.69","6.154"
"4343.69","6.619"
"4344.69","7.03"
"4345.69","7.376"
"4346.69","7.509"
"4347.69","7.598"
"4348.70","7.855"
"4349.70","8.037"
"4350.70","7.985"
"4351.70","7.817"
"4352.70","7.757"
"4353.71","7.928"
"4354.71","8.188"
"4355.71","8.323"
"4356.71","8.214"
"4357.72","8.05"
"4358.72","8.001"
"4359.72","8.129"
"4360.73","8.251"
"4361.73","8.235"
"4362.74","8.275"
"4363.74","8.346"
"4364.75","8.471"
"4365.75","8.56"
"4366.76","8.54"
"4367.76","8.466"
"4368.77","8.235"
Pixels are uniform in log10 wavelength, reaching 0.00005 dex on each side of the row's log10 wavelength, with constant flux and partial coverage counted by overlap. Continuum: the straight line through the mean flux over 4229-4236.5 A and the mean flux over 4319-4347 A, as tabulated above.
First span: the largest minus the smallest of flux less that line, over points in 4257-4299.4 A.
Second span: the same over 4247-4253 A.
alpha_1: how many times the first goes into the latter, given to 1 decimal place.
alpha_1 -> 0.3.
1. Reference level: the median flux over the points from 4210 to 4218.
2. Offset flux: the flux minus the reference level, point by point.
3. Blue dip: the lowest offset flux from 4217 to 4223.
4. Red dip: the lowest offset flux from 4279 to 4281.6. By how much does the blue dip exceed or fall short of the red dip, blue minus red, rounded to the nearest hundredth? 0.27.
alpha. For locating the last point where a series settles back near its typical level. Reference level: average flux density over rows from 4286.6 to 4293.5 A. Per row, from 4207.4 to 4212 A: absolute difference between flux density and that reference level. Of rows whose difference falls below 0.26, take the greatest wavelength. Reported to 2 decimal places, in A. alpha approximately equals 4207.84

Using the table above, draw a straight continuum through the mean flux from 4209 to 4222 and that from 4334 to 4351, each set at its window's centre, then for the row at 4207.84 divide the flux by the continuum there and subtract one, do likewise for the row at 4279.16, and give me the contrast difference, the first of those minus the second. -0.105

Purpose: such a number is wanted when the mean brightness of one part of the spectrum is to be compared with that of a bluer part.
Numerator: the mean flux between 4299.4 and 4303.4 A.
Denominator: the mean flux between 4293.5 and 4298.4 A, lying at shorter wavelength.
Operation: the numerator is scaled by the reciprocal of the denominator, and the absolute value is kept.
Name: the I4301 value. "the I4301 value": 0.97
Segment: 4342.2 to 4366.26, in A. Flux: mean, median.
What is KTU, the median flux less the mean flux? 0.16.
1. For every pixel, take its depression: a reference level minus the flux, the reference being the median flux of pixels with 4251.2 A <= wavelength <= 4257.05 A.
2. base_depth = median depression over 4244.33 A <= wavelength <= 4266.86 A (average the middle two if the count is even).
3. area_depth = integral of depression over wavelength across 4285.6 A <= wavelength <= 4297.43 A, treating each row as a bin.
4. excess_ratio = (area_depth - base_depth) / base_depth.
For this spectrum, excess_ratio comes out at 91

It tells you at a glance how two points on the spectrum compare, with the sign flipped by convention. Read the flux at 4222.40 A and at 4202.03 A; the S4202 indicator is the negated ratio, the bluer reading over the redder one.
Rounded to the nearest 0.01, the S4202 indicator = -0.98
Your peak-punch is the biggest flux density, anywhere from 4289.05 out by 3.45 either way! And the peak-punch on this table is 7.877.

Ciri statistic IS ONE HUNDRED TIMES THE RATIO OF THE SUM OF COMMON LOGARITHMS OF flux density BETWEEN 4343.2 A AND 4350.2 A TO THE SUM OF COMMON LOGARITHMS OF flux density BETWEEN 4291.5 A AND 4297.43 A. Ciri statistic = 115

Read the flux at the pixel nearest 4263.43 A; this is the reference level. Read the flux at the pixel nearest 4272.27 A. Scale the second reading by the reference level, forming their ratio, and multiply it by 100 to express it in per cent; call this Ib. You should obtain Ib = 91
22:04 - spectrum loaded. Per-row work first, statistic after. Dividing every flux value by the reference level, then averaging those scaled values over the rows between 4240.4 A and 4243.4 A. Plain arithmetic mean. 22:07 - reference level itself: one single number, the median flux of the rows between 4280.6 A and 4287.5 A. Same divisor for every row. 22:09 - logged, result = 1.05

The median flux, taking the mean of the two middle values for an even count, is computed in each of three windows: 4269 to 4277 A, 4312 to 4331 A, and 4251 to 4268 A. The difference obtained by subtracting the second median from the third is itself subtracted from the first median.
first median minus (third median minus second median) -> 7.5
